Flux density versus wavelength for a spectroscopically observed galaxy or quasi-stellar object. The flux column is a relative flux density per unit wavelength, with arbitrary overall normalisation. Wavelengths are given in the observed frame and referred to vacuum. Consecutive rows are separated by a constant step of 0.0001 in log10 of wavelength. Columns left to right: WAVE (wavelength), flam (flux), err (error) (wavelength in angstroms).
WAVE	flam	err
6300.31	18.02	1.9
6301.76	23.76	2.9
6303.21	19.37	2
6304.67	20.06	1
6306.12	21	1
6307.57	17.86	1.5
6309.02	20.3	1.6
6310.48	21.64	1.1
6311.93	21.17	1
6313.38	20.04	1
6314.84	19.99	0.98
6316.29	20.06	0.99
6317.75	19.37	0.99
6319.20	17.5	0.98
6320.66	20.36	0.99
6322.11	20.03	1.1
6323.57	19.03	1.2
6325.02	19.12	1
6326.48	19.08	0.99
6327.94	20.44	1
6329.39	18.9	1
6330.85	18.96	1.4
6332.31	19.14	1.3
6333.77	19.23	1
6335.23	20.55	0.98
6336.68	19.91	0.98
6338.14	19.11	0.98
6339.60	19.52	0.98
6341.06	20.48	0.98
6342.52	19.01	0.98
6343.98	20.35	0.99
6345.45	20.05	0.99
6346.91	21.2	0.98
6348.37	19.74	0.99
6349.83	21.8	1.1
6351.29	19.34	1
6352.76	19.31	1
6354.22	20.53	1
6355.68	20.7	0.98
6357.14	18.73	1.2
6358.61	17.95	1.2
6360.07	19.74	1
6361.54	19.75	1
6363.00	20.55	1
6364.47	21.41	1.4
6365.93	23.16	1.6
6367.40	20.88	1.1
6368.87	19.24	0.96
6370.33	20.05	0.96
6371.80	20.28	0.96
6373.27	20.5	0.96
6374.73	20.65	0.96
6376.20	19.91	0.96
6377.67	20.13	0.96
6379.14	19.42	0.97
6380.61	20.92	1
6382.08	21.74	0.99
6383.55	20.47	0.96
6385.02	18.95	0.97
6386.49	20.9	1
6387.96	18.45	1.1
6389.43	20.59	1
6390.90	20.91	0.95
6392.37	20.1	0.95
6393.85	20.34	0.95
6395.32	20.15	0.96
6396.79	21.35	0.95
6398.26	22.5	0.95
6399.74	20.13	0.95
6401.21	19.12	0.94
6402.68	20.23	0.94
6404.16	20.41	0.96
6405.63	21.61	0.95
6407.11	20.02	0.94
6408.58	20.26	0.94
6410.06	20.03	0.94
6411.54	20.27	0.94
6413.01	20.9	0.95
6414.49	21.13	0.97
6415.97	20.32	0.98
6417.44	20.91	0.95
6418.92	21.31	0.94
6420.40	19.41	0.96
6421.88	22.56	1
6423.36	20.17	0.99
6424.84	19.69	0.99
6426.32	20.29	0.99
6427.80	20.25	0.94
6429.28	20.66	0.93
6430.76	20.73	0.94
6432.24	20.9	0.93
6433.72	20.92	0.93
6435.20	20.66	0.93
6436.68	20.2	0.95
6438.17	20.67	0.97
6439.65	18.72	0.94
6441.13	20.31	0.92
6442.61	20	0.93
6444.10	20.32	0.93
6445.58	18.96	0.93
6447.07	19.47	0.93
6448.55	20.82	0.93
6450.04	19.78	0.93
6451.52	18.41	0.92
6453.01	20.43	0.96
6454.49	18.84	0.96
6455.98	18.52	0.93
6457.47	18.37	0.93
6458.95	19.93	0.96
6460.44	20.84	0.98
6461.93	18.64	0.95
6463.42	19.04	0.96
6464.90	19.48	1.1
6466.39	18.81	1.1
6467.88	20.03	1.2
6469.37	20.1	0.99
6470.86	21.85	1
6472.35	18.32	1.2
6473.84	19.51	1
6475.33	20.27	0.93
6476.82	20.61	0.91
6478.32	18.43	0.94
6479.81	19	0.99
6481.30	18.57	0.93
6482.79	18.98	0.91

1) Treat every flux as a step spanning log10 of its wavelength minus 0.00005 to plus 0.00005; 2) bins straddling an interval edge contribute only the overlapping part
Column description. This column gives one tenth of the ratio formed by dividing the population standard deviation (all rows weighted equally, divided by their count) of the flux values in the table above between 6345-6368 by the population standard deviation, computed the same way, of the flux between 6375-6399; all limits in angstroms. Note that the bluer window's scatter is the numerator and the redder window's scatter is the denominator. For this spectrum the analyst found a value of 0.125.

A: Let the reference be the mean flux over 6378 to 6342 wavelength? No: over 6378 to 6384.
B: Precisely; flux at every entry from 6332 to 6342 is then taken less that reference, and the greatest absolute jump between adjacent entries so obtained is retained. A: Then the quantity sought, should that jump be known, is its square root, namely 1.15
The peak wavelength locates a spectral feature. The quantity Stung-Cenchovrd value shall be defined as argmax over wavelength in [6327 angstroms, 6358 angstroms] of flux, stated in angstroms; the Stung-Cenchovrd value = 6349.83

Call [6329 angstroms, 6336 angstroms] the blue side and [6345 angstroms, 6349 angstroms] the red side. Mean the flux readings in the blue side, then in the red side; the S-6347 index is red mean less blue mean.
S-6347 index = 1.0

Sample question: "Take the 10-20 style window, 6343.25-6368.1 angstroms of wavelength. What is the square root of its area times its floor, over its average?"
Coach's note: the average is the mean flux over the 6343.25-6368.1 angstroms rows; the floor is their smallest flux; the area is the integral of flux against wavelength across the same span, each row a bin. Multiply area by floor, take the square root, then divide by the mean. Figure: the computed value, 4.69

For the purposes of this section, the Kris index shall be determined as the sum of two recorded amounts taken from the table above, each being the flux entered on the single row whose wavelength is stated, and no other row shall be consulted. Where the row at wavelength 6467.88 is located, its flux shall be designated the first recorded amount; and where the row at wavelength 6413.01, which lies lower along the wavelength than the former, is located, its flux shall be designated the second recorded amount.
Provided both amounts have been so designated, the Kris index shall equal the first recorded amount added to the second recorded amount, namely 40.9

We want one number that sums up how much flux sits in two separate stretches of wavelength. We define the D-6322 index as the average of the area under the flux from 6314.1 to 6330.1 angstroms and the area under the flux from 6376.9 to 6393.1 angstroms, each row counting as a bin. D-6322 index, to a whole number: 319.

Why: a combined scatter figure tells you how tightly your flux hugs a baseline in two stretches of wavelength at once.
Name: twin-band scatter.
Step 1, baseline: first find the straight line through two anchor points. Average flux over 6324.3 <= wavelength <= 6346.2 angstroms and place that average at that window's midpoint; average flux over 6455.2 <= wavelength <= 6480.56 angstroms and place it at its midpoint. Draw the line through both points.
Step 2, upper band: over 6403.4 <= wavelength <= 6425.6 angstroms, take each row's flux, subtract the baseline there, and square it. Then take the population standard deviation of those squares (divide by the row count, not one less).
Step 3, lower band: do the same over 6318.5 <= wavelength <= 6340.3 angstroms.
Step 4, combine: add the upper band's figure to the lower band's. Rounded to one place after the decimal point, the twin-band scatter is 3.4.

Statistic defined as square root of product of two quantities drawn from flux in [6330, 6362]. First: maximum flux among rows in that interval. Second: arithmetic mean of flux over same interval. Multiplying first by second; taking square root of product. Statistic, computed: 20.76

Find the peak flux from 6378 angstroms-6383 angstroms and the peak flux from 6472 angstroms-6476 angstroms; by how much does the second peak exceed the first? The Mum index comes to -1.5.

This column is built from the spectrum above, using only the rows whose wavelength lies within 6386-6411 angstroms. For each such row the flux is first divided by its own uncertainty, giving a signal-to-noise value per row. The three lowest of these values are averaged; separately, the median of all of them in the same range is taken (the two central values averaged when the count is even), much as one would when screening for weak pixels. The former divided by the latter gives 0.903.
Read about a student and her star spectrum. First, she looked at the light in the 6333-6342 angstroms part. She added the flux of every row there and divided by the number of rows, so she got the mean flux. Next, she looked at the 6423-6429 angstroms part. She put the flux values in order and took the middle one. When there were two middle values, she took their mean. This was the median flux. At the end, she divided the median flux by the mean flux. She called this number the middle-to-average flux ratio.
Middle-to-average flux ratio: 1.021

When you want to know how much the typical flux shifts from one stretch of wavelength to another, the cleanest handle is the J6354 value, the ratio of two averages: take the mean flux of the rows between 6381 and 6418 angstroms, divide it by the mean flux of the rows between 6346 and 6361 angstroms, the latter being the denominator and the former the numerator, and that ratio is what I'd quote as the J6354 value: 1.03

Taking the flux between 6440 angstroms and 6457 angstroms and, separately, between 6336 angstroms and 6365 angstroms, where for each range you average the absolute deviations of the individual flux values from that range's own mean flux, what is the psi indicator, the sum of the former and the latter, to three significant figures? 1.46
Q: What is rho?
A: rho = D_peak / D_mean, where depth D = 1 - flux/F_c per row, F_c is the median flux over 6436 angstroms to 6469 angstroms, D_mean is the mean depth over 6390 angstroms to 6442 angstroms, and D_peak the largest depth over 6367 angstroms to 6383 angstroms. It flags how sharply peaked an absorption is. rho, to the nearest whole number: 0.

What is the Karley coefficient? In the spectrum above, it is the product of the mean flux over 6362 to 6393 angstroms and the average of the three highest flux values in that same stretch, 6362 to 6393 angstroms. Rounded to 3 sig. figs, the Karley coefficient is 452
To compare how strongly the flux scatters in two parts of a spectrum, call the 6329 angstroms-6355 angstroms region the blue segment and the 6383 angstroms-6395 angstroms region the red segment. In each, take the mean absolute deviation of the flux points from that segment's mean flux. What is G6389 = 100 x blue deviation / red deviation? 98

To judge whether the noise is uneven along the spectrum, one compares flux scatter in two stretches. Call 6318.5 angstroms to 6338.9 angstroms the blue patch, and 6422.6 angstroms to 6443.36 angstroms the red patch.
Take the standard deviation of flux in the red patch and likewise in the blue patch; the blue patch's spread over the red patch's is 1.41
